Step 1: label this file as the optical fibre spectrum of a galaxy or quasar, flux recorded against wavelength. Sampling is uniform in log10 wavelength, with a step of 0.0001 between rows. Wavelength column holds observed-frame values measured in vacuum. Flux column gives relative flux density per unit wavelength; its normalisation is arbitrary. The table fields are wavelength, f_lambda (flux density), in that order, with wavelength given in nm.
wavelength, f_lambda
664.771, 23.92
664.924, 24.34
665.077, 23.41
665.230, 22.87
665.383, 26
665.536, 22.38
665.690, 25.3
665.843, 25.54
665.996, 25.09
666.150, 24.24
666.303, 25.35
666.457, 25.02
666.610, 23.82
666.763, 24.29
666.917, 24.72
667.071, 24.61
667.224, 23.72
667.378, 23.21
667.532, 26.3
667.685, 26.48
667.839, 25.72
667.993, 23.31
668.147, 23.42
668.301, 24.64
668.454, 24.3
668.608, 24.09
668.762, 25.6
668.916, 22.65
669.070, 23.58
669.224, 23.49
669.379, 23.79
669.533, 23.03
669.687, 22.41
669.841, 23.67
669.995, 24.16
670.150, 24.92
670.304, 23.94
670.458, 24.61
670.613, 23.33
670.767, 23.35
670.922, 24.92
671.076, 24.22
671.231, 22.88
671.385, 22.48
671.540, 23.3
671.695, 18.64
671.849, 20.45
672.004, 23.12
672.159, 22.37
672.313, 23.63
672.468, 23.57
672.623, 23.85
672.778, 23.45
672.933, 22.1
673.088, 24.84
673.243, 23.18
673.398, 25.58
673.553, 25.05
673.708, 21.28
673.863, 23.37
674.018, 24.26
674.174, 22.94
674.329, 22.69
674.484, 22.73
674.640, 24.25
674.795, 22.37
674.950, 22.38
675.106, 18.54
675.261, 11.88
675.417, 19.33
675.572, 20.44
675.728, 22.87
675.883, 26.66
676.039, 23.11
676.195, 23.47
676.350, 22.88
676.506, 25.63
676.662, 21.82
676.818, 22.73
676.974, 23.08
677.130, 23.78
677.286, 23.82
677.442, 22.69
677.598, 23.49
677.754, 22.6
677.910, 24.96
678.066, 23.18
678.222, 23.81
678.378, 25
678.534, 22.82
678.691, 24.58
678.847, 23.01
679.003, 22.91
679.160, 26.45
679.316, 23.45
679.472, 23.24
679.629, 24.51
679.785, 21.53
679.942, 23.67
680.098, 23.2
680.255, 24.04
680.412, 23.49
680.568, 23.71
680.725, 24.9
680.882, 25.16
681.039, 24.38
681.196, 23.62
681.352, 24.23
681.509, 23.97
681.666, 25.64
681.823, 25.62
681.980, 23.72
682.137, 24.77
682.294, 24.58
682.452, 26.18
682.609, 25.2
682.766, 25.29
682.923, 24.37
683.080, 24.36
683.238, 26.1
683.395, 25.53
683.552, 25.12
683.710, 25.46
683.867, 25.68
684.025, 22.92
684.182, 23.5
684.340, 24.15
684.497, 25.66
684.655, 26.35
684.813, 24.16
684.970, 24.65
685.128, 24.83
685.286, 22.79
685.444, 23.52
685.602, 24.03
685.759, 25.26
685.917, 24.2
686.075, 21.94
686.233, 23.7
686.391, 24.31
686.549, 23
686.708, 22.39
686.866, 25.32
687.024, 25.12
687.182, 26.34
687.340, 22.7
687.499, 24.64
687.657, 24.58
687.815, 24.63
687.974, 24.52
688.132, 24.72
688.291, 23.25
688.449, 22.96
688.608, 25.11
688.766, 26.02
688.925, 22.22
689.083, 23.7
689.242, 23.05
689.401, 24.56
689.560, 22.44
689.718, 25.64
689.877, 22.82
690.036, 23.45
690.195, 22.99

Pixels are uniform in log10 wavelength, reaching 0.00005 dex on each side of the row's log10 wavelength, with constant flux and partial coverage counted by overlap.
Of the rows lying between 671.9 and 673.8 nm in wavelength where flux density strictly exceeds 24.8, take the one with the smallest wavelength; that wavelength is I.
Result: 673.088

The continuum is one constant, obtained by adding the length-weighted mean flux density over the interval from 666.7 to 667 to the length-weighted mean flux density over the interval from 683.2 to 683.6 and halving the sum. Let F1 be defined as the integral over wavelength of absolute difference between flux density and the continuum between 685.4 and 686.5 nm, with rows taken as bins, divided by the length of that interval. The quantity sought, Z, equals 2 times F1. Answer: 2.5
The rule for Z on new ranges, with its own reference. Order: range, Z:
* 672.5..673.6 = 2.5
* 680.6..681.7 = 1.4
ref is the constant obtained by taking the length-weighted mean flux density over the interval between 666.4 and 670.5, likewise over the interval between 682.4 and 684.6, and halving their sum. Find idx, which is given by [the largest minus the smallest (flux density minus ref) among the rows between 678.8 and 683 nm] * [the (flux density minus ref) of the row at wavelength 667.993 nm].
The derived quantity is -6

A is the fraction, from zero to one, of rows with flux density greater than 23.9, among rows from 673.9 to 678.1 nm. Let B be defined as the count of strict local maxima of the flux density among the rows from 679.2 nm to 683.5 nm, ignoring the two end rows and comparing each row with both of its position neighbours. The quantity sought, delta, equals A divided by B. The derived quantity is 0.019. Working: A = 0.19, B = 10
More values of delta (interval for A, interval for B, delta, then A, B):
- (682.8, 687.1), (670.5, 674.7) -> 0.088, 0.70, 8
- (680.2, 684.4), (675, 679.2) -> 0.097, 0.78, 8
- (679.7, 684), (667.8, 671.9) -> 0.093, 0.74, 8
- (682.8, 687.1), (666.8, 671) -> 0.101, 0.70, 7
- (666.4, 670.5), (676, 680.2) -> 0.056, 0.56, 10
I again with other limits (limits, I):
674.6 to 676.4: 675.883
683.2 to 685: 683.238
